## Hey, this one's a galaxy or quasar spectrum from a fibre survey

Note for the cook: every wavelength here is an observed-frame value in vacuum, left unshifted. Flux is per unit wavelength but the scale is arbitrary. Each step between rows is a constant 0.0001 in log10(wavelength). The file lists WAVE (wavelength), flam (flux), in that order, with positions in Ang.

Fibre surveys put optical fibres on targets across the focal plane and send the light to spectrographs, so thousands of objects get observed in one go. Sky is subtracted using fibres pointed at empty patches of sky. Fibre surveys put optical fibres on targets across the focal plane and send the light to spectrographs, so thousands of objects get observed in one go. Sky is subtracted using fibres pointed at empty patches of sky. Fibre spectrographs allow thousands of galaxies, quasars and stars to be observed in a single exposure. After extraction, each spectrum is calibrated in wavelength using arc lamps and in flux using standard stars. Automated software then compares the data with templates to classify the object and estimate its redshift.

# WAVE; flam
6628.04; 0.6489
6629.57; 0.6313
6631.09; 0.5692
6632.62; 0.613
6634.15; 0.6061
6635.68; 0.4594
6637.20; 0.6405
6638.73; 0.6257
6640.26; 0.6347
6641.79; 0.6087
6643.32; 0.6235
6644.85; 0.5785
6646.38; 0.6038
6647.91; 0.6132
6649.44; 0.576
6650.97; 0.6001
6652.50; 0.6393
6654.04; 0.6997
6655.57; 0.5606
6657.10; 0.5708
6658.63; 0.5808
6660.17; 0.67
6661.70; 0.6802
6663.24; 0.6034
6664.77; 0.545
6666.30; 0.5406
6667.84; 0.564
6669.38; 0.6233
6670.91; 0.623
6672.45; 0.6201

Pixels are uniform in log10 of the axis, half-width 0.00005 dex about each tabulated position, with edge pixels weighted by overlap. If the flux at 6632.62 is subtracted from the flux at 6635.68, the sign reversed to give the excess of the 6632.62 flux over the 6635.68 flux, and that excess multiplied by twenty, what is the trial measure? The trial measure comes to 3.1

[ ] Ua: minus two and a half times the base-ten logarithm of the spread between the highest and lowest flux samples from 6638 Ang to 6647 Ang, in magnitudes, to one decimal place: 3.1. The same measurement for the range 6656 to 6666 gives 2.2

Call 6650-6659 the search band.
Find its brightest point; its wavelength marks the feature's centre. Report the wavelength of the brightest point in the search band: 6654.04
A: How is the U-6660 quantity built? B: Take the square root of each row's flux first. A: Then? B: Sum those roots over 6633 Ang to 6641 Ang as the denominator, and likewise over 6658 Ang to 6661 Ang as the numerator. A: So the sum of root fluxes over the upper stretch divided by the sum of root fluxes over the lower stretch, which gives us 0.41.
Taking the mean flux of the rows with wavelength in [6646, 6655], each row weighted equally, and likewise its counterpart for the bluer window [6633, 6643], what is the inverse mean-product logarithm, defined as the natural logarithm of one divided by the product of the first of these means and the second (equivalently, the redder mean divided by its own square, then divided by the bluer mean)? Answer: 0.99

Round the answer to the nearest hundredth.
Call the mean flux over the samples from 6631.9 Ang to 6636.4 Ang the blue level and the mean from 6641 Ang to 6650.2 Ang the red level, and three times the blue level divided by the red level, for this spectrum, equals 2.79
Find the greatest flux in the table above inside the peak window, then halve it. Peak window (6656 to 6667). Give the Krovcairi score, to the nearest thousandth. 0.340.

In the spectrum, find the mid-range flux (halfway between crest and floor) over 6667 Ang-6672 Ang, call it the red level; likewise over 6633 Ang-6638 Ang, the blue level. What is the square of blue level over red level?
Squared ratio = 0.86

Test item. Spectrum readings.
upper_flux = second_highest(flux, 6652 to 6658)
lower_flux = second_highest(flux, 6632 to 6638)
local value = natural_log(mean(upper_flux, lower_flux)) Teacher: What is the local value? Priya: -0.47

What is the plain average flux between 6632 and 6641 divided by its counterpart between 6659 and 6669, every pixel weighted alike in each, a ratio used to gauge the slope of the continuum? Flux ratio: 0.99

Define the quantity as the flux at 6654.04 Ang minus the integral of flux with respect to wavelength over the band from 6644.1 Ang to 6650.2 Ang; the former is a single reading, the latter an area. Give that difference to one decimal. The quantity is -2.9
